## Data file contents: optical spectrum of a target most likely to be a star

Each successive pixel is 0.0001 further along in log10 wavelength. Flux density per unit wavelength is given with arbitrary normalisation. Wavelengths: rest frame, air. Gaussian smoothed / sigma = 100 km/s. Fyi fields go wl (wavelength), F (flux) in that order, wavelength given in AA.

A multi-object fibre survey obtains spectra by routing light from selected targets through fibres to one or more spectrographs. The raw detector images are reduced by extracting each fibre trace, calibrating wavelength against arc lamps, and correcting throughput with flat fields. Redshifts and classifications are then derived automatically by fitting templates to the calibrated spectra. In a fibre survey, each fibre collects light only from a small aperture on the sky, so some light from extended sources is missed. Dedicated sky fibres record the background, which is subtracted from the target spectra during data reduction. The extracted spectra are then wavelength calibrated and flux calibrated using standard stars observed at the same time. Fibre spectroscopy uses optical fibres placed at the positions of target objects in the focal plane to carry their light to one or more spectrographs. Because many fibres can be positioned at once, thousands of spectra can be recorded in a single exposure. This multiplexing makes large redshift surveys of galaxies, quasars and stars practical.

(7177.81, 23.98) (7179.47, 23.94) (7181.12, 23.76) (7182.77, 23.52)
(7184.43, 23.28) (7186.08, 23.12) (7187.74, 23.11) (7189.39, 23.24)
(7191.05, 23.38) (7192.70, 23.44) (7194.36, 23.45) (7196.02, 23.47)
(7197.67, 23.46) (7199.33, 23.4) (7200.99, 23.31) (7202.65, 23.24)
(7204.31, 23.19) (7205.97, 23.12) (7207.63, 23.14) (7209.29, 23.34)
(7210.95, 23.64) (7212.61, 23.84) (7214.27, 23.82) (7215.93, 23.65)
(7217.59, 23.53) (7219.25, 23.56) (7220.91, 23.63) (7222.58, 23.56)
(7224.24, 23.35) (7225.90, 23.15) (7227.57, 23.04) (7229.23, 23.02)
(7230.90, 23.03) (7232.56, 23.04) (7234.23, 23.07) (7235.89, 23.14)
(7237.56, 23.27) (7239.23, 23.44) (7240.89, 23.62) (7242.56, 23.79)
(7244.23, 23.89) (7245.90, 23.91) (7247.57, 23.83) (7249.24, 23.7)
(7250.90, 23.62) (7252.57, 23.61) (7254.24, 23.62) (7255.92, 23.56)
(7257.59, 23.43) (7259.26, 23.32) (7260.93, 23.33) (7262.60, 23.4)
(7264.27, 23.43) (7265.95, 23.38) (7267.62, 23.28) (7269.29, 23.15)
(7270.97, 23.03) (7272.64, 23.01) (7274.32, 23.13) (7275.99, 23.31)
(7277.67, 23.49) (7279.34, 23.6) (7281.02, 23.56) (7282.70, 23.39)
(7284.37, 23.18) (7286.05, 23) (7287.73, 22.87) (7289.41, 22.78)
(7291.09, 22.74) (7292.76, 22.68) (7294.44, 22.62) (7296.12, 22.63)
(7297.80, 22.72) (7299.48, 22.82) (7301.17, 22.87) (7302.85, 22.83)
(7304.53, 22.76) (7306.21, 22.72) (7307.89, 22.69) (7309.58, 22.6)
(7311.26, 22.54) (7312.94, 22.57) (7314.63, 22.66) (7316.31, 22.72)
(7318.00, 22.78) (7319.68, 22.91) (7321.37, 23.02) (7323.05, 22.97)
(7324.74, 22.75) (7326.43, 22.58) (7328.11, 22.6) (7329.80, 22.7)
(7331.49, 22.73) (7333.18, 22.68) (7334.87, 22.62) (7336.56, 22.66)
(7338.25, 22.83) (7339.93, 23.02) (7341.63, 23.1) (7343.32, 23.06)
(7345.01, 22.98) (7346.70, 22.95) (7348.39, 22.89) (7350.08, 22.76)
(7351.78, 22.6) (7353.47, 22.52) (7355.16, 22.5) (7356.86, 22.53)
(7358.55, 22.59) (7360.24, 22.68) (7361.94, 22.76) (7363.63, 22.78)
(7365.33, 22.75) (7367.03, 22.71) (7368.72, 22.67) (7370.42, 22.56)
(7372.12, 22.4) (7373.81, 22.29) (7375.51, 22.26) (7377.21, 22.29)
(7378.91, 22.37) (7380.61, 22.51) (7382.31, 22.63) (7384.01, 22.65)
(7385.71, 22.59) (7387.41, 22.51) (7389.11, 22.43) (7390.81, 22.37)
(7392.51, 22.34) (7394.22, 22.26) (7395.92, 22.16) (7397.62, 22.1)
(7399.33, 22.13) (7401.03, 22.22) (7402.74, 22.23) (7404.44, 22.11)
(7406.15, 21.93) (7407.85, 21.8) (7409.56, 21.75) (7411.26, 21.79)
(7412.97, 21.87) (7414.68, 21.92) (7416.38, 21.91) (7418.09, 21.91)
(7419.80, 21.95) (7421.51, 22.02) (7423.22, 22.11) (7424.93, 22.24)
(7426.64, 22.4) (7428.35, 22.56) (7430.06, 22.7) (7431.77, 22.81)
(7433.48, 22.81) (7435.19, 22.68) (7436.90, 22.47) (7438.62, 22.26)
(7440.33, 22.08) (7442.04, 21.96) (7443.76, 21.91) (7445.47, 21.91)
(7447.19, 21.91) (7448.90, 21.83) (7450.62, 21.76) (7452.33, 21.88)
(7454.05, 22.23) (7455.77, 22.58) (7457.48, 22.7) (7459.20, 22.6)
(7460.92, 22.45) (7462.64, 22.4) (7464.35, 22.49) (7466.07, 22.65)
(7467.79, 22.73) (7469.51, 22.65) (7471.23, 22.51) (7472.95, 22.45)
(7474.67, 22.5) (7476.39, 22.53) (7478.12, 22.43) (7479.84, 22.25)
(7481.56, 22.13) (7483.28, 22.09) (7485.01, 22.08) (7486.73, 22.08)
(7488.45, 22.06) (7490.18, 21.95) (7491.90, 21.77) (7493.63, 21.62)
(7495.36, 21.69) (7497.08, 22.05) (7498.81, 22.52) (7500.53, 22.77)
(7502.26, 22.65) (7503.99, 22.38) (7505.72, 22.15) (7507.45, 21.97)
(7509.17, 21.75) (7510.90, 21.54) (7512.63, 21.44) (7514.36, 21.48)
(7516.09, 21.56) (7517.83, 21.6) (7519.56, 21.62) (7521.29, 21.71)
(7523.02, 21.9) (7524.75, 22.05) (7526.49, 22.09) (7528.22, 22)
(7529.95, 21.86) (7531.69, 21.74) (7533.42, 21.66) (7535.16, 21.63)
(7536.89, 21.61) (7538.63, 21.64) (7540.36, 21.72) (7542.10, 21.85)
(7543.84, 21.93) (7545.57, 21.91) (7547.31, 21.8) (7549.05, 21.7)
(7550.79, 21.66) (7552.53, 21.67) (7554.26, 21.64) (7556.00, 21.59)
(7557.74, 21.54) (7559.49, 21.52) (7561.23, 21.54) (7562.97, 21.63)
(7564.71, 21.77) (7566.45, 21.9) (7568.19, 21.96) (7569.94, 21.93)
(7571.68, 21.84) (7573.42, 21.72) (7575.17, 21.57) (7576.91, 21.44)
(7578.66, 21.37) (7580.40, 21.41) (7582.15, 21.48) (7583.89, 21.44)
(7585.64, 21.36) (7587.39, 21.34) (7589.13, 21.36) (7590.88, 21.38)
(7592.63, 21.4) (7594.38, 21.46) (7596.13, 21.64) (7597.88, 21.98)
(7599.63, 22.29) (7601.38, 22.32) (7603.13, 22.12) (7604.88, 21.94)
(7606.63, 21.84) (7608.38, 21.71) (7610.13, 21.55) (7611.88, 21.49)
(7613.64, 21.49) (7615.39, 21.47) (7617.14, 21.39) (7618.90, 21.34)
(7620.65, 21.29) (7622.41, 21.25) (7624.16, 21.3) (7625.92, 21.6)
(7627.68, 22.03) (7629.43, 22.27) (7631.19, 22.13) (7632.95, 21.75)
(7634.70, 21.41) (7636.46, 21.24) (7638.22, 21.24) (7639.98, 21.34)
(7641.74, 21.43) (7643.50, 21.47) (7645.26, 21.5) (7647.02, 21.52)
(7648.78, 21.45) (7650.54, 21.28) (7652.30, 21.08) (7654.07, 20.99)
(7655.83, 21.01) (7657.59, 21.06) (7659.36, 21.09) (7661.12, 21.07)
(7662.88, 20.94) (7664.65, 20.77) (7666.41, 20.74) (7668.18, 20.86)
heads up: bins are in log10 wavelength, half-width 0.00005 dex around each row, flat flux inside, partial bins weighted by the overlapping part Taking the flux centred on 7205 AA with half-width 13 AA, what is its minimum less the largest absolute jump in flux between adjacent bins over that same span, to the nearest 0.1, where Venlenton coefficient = 22.8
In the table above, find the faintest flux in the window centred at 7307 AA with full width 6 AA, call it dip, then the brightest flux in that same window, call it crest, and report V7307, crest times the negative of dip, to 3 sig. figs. -514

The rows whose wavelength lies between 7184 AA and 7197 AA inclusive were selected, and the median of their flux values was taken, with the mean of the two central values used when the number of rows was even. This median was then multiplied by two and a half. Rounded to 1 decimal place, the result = 58.3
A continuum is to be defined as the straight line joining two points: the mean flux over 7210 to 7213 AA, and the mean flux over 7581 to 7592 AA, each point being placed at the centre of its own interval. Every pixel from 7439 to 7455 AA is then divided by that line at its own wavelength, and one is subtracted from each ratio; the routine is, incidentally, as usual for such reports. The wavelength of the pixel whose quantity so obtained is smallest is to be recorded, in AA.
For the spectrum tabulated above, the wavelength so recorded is 7450.62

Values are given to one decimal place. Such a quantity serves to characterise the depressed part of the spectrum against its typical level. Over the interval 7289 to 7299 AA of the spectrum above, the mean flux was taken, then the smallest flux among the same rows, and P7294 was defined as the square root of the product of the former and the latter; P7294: 22.7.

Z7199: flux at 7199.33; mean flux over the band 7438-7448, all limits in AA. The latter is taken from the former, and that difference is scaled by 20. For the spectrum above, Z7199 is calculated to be 28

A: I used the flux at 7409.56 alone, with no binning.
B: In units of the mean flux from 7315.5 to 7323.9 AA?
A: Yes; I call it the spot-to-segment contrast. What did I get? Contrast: 0.95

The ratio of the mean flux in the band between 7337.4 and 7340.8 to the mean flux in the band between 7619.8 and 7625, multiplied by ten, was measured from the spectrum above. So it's 10.8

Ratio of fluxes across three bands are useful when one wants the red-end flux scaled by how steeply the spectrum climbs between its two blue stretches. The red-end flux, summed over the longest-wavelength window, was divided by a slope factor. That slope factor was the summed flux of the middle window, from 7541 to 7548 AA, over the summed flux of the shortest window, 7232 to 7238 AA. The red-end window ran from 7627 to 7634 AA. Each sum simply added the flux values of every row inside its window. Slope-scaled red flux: 93.2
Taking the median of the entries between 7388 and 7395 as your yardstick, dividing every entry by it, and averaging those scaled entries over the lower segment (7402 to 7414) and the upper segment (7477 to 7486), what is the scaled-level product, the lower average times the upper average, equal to 0.974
